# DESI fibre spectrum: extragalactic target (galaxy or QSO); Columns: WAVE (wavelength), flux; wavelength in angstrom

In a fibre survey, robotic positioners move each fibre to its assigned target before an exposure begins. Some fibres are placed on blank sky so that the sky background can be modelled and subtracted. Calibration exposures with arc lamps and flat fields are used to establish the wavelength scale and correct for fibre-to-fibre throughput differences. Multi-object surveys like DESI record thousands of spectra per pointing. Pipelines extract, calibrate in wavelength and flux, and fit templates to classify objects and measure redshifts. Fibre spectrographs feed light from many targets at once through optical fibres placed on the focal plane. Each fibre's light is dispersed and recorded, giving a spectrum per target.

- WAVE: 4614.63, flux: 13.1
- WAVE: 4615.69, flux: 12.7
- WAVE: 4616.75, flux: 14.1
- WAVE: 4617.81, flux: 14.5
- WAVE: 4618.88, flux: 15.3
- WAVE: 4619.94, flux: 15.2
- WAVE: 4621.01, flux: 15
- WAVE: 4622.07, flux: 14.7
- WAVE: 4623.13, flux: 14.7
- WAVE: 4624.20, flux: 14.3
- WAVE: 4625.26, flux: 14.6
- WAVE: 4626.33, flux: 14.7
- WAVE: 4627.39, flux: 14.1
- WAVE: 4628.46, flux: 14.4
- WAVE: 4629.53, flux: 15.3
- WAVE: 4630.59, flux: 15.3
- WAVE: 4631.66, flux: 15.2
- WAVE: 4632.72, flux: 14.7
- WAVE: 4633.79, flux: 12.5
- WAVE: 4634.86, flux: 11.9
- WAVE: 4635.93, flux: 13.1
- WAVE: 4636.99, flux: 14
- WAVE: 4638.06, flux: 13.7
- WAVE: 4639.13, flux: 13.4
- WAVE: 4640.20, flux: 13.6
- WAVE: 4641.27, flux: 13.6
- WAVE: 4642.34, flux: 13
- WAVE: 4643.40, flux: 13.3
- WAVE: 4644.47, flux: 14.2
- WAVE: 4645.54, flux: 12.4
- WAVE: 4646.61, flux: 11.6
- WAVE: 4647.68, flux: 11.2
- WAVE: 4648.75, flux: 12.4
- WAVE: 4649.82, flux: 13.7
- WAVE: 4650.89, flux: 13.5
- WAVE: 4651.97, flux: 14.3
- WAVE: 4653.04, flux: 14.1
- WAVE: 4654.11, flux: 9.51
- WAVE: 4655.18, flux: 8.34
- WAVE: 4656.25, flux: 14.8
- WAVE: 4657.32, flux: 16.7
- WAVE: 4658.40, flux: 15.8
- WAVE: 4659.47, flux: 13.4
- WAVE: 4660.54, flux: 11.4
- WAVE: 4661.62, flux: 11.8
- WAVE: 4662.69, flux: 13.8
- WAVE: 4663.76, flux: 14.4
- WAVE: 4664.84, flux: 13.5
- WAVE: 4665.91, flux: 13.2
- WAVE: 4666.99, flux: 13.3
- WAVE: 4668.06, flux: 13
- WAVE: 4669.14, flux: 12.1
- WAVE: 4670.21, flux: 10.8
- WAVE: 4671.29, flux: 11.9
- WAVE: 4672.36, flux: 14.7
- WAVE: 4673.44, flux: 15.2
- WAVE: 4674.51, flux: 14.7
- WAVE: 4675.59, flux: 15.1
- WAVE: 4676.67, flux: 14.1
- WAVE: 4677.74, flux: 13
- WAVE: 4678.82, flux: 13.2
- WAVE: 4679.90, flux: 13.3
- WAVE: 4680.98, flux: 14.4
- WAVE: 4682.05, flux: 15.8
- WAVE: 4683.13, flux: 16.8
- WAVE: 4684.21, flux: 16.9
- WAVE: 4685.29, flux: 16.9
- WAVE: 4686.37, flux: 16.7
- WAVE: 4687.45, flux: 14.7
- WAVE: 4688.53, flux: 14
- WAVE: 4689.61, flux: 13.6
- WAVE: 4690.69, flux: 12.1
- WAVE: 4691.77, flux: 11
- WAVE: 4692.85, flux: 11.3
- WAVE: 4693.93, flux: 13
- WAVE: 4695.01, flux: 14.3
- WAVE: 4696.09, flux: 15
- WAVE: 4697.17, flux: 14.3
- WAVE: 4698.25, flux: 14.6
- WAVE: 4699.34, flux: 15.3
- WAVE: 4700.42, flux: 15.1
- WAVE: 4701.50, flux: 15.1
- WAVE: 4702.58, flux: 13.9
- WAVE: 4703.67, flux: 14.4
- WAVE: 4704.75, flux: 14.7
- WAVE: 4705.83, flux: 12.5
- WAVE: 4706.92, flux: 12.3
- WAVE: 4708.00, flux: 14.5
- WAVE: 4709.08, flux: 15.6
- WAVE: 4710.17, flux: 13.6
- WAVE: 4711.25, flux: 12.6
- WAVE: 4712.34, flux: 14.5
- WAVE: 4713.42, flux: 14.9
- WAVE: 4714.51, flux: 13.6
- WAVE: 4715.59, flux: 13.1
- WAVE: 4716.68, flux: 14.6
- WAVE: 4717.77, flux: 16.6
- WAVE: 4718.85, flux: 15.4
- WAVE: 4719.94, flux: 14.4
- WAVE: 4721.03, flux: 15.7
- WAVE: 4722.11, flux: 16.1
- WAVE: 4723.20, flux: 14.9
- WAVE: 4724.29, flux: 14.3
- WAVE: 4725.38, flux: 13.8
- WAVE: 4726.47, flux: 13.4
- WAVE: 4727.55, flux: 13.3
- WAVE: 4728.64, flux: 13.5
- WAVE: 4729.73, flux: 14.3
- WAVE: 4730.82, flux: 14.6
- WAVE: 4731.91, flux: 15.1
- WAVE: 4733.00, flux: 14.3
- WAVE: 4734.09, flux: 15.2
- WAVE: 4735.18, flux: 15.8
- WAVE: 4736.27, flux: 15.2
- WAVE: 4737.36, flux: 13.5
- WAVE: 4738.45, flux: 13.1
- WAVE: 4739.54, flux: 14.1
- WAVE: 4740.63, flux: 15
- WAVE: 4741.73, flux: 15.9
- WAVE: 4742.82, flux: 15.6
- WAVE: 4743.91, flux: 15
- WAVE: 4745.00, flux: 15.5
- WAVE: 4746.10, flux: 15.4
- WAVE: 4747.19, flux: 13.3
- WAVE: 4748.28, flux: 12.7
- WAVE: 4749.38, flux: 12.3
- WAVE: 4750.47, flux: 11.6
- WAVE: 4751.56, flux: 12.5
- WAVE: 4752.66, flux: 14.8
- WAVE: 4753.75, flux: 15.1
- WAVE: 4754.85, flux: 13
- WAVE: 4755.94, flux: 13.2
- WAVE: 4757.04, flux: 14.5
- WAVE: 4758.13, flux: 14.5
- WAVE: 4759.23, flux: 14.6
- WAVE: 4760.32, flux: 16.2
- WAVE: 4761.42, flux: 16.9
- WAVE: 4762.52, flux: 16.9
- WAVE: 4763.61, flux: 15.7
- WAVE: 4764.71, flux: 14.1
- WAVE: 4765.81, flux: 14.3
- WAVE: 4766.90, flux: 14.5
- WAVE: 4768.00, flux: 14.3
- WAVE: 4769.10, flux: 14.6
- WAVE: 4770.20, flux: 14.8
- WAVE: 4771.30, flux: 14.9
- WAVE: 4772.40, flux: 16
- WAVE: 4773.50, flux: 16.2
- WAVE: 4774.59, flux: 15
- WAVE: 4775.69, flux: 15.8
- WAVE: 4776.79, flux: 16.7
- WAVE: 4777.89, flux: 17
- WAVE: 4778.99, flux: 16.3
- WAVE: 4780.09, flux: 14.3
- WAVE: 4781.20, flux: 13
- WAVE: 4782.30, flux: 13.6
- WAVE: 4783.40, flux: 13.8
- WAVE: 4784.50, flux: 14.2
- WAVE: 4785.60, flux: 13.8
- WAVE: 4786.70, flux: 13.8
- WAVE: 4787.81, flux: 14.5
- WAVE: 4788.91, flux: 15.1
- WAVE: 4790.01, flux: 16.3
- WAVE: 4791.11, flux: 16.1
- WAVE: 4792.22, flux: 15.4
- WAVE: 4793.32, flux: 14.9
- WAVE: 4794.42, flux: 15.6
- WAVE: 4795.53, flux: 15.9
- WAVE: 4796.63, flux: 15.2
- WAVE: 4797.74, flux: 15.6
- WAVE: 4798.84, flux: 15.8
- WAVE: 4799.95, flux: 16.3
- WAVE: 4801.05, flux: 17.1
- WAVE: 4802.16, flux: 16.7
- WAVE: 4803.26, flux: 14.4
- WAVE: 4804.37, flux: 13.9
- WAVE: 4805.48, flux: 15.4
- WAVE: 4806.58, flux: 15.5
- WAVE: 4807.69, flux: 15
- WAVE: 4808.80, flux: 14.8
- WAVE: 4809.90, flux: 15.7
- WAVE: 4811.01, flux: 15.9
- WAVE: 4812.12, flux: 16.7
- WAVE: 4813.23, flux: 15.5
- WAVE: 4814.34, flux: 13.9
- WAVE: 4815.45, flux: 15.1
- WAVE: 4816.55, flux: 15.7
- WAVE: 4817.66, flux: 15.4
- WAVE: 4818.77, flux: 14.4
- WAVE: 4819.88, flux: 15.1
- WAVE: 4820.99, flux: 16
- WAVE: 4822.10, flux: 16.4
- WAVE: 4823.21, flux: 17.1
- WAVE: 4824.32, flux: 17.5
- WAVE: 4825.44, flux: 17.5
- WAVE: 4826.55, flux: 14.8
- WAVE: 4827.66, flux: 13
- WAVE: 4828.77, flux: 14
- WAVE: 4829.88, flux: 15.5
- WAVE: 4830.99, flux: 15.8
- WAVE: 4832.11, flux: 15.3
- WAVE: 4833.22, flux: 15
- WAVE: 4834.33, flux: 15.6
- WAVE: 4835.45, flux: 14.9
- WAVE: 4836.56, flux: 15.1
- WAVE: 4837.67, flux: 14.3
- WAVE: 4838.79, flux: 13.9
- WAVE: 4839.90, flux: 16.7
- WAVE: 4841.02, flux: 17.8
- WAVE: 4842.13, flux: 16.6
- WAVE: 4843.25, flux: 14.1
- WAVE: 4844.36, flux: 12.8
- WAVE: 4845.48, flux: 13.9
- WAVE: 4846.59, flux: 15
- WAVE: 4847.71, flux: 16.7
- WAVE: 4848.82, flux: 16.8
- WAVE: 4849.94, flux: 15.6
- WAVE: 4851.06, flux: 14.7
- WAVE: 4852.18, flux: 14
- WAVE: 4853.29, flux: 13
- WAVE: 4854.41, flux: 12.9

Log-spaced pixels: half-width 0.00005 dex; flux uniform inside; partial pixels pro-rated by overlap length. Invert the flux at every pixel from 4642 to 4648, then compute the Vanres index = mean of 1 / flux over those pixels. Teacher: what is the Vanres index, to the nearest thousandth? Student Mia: 0.080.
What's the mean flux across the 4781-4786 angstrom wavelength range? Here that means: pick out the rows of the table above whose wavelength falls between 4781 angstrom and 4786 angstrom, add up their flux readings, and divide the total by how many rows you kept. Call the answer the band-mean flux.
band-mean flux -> 13.7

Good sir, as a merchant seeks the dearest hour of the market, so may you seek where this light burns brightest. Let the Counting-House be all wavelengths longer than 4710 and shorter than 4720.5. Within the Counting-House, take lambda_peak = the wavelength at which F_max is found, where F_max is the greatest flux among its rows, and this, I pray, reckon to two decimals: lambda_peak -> 4717.77 angstrom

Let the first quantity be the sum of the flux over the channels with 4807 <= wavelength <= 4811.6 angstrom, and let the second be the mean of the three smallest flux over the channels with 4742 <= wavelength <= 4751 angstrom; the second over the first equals 0.20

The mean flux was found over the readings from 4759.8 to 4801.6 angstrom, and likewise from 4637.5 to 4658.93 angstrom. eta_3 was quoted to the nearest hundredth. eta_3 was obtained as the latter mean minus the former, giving -2.12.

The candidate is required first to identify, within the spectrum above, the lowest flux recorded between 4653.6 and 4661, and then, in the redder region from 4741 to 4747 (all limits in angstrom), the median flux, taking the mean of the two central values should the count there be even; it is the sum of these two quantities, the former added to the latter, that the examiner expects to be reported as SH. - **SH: 24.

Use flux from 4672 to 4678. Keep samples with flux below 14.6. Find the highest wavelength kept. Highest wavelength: 4677.74 angstrom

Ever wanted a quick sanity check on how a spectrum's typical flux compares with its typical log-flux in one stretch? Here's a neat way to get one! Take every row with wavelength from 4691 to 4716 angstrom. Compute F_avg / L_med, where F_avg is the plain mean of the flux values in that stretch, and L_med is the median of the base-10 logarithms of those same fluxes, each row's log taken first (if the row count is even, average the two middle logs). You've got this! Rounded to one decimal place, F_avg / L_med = 12.0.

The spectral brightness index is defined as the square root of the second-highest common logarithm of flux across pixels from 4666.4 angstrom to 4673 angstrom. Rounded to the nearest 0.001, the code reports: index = 1.060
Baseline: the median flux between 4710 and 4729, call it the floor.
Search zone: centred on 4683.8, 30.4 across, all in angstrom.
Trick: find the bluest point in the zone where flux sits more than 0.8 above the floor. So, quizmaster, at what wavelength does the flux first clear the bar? 4673.44 angstrom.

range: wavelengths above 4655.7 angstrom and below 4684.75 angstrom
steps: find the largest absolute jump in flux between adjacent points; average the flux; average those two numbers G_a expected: 8.38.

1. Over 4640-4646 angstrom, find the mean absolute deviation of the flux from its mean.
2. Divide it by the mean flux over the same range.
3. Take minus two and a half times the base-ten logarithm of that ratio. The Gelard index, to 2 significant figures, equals 3.7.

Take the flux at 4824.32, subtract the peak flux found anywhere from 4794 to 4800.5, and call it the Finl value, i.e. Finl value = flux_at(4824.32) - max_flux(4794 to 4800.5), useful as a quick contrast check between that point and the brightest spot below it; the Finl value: 1.2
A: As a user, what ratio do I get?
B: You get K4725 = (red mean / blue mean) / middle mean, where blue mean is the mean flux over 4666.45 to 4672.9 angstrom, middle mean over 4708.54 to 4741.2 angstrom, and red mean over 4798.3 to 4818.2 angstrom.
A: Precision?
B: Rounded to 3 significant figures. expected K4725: 0.0847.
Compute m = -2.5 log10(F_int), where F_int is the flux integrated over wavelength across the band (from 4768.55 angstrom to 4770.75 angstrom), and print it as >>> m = -3.773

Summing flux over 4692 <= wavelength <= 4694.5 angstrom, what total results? 24.3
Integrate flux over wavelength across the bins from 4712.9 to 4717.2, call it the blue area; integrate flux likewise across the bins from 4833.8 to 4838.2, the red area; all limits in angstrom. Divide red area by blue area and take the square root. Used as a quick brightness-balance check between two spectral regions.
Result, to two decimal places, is 1.05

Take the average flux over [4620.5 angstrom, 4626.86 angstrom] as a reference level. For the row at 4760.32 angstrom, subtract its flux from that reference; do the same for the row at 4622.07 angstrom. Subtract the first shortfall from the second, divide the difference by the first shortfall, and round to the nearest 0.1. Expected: -1.0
